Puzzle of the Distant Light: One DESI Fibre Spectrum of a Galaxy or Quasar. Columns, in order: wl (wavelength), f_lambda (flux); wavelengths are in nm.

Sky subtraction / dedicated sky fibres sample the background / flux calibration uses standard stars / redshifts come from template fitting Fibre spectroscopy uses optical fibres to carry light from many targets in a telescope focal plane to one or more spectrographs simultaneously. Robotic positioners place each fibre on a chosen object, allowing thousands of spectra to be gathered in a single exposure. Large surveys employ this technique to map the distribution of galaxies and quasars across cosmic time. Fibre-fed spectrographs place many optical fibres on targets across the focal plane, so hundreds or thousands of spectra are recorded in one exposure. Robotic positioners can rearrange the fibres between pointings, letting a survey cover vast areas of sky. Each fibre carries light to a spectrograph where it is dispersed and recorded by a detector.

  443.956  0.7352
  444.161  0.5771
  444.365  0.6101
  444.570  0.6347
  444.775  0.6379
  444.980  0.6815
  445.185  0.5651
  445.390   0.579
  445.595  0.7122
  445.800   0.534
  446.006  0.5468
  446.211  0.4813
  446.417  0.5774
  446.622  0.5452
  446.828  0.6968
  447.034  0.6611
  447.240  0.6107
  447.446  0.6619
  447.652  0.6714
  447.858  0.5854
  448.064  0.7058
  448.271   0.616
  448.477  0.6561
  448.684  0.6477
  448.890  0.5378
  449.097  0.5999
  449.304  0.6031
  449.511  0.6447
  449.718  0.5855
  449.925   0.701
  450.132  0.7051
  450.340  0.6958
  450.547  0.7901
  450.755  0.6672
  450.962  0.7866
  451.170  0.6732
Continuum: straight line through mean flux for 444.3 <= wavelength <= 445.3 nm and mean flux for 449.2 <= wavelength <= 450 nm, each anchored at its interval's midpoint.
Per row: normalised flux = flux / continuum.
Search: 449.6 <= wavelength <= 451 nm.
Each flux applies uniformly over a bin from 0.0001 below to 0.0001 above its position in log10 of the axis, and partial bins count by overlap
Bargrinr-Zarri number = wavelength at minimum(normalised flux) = 449.718 nm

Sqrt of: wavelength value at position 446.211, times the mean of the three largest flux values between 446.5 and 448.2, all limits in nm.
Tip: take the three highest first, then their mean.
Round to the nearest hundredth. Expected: 0.58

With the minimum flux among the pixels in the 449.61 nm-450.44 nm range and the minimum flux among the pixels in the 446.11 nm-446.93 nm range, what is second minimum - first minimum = -0.104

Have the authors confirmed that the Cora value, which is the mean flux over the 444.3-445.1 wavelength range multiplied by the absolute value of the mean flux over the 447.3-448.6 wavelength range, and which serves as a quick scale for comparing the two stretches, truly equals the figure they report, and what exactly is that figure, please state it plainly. 0.42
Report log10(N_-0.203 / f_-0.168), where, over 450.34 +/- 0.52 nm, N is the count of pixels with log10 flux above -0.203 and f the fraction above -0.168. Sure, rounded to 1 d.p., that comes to 0.8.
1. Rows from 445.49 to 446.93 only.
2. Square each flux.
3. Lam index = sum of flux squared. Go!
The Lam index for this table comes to 2.4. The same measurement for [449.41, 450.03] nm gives 1.2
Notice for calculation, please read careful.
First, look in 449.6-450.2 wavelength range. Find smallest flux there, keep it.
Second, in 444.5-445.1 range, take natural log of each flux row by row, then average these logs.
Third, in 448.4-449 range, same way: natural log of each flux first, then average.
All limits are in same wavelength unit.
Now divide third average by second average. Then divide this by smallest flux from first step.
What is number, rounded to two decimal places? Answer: 1.96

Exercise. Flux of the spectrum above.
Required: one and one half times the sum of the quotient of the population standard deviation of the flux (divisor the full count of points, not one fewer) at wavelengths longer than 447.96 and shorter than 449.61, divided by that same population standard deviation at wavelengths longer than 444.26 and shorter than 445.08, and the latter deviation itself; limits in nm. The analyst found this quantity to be 2.74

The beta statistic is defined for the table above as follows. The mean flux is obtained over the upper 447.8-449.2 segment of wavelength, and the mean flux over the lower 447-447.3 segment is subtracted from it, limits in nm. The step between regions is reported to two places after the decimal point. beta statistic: -0.01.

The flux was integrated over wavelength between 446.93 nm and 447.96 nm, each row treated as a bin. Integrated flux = 0.657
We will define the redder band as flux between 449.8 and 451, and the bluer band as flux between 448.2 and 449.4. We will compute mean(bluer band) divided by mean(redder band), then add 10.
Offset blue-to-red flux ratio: 10.8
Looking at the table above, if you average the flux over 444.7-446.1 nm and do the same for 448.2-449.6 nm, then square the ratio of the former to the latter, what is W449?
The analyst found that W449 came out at 0.98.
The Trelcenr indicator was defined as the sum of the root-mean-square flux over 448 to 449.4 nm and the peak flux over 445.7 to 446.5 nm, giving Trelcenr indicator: 1.20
